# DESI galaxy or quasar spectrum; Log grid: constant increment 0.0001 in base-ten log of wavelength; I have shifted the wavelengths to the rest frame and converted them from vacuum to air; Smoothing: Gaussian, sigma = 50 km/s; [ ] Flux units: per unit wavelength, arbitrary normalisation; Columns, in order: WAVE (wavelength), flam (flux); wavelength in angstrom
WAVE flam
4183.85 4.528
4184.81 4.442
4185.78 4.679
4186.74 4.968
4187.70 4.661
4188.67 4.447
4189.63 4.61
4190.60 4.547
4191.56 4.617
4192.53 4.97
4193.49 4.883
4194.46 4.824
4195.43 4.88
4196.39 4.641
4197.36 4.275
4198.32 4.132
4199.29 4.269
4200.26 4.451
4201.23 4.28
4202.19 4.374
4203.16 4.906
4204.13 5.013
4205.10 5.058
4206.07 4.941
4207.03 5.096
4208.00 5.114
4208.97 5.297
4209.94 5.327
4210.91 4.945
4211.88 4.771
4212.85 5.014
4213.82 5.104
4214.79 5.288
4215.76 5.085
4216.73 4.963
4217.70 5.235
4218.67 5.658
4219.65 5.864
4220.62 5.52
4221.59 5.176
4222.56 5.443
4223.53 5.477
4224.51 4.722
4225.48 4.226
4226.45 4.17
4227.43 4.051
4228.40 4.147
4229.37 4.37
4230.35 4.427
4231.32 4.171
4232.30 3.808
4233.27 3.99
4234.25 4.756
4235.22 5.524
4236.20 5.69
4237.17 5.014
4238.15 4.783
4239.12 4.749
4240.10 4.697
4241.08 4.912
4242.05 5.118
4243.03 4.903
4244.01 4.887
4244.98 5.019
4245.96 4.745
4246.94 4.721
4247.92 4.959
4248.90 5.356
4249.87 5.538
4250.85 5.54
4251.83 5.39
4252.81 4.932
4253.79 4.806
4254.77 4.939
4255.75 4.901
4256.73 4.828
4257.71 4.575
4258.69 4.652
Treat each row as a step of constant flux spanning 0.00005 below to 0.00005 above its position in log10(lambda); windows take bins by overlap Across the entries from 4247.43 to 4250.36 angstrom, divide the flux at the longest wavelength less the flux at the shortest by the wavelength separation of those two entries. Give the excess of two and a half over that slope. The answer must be 2.20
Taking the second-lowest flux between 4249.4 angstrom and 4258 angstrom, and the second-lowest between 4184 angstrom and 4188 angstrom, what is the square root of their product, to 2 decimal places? 4.73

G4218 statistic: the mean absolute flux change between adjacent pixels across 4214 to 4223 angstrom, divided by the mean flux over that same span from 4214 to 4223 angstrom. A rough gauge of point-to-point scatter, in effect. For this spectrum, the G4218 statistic 0.051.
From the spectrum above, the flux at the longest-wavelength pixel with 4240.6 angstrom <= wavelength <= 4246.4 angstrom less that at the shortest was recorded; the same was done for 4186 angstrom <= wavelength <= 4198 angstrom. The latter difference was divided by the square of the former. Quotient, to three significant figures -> -24.8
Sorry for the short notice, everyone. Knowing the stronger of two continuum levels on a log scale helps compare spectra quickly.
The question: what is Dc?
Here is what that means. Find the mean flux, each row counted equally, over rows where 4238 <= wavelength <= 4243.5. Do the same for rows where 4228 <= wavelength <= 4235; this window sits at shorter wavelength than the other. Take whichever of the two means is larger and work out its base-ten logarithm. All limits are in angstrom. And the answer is 0.69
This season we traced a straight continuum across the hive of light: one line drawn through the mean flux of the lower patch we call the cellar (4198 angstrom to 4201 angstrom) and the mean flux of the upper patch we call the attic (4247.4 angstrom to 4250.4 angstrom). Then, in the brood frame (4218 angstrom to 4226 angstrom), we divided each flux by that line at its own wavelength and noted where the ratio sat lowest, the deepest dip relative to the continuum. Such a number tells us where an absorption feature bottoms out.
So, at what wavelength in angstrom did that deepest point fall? 4225.48 angstrom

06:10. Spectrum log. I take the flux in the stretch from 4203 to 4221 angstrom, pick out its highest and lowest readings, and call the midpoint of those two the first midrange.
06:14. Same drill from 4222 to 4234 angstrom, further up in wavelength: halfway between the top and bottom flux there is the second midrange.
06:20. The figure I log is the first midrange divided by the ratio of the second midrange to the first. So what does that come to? 6.1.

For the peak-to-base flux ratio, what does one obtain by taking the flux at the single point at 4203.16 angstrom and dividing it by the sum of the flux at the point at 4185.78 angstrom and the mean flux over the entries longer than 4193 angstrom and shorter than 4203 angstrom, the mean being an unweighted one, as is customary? 0.534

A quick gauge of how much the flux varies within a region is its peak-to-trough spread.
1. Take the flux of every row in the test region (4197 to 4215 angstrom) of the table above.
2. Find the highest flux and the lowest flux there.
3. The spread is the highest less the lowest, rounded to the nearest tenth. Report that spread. 1.2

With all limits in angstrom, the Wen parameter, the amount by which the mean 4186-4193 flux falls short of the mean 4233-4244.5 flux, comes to 0.2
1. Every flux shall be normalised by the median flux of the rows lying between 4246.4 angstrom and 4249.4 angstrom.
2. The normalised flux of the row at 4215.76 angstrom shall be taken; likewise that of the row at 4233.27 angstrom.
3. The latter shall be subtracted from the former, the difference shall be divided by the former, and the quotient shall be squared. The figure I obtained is 0.046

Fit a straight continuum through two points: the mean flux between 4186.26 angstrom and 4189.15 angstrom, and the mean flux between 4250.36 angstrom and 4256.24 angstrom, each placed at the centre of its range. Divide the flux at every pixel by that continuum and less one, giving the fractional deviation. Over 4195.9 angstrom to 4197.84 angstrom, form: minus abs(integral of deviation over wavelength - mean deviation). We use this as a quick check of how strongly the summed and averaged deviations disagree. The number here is -0.057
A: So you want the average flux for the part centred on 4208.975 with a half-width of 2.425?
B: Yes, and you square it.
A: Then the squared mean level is 26.6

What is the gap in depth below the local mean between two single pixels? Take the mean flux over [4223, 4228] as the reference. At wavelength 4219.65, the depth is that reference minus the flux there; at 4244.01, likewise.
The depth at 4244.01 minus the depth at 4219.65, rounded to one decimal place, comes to 1.0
